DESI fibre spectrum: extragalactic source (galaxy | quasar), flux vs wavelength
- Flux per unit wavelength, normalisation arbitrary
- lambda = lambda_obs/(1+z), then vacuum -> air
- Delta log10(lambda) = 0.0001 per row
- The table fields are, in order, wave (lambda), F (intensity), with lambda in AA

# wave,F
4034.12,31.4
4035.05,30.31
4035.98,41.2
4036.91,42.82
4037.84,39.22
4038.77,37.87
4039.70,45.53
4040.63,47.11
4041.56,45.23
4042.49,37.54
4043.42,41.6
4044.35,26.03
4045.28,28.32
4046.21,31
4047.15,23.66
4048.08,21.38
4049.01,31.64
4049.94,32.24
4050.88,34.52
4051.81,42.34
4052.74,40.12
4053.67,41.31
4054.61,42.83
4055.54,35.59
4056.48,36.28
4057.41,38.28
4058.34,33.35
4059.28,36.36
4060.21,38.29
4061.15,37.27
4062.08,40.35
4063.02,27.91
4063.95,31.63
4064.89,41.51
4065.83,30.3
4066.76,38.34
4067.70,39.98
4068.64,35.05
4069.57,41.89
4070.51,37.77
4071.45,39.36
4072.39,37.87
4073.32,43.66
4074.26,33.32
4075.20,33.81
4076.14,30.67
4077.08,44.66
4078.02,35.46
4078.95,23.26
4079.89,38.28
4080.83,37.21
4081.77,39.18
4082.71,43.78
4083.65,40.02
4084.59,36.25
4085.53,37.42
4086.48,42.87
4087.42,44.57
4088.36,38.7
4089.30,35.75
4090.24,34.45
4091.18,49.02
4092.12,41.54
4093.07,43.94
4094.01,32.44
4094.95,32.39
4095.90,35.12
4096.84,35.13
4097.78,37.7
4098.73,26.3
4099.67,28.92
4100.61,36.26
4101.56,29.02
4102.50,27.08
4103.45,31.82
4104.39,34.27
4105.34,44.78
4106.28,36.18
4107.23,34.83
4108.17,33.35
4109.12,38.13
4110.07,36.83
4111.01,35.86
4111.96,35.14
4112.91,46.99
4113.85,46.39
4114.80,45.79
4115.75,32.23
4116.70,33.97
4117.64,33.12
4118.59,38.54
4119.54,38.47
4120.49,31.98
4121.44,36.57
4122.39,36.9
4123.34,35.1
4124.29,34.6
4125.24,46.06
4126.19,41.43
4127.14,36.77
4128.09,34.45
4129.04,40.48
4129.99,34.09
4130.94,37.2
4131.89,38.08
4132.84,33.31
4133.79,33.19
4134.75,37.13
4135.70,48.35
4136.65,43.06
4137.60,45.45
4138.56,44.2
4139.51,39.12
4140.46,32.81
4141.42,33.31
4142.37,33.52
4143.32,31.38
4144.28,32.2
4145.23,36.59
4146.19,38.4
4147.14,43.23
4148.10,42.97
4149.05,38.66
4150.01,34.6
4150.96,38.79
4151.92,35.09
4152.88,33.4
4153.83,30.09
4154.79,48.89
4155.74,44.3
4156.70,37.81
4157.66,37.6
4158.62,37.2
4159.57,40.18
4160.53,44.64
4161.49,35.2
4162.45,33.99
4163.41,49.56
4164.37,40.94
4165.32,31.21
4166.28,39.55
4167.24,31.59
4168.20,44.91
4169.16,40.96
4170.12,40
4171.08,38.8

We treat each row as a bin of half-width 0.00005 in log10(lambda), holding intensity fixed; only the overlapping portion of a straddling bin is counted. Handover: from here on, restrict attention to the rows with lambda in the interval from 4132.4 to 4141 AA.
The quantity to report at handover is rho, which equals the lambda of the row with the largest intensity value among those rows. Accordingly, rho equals 4135.70 AA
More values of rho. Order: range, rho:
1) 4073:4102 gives 4091.18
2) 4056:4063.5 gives 4062.08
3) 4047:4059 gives 4054.61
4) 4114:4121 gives 4114.80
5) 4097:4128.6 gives 4112.91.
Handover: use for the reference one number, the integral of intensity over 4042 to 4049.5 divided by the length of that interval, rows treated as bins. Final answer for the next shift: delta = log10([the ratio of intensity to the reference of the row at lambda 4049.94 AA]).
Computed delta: 0.03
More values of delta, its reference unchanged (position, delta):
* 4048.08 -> -0.15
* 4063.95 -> 0.02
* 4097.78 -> 0.10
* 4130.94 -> 0.09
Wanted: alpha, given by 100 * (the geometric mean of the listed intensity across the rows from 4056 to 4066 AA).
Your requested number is 3535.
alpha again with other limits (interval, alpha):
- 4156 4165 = 3943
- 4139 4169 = 3746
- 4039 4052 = 3387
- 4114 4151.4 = 3733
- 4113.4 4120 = 3799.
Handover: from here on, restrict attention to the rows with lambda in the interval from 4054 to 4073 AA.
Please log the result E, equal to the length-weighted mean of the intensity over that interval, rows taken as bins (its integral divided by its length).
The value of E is 37.1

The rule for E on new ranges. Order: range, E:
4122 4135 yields 37.1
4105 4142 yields 38.0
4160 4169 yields 39.1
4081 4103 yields 36.8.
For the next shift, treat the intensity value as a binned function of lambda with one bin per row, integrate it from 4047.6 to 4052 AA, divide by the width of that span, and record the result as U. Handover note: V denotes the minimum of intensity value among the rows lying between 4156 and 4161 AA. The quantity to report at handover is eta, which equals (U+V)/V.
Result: 1.9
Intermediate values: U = 31.8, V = 37.2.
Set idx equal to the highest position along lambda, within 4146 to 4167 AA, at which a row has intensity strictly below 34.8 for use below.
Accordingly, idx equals 4165.32 AA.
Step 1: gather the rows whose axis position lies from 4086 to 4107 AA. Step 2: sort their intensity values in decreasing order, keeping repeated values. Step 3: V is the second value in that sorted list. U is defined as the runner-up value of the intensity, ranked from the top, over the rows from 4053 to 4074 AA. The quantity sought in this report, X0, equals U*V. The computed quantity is 1918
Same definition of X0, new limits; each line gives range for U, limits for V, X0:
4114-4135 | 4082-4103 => 2041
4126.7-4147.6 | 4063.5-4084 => 1990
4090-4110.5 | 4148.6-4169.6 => 2189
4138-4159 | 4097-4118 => 2055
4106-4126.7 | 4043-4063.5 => 1964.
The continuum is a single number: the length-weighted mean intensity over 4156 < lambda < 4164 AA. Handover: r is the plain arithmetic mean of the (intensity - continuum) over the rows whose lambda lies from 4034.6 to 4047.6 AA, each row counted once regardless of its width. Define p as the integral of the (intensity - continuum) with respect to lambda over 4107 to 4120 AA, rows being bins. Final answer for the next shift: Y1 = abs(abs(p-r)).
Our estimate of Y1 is 20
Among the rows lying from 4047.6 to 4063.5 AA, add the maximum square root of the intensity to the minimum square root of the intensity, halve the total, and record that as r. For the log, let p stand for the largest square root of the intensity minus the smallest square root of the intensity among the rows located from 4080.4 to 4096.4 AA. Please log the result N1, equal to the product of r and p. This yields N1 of 7.3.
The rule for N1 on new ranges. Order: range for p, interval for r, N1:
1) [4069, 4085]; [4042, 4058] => 10.4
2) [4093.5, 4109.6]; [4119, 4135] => 9.7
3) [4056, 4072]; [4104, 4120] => 7.5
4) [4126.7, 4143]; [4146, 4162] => 7.6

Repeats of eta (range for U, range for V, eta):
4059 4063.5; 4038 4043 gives 2.0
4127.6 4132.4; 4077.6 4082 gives 2.6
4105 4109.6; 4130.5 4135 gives 2.1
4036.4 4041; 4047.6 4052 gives 3.0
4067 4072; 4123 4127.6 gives 2.1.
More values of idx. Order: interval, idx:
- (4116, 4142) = 4141.42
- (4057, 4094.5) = 4094.01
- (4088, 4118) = 4117.64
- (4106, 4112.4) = 4108.17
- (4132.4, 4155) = 4153.83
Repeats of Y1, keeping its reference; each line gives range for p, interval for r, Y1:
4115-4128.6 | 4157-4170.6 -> 40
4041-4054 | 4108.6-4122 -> 70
